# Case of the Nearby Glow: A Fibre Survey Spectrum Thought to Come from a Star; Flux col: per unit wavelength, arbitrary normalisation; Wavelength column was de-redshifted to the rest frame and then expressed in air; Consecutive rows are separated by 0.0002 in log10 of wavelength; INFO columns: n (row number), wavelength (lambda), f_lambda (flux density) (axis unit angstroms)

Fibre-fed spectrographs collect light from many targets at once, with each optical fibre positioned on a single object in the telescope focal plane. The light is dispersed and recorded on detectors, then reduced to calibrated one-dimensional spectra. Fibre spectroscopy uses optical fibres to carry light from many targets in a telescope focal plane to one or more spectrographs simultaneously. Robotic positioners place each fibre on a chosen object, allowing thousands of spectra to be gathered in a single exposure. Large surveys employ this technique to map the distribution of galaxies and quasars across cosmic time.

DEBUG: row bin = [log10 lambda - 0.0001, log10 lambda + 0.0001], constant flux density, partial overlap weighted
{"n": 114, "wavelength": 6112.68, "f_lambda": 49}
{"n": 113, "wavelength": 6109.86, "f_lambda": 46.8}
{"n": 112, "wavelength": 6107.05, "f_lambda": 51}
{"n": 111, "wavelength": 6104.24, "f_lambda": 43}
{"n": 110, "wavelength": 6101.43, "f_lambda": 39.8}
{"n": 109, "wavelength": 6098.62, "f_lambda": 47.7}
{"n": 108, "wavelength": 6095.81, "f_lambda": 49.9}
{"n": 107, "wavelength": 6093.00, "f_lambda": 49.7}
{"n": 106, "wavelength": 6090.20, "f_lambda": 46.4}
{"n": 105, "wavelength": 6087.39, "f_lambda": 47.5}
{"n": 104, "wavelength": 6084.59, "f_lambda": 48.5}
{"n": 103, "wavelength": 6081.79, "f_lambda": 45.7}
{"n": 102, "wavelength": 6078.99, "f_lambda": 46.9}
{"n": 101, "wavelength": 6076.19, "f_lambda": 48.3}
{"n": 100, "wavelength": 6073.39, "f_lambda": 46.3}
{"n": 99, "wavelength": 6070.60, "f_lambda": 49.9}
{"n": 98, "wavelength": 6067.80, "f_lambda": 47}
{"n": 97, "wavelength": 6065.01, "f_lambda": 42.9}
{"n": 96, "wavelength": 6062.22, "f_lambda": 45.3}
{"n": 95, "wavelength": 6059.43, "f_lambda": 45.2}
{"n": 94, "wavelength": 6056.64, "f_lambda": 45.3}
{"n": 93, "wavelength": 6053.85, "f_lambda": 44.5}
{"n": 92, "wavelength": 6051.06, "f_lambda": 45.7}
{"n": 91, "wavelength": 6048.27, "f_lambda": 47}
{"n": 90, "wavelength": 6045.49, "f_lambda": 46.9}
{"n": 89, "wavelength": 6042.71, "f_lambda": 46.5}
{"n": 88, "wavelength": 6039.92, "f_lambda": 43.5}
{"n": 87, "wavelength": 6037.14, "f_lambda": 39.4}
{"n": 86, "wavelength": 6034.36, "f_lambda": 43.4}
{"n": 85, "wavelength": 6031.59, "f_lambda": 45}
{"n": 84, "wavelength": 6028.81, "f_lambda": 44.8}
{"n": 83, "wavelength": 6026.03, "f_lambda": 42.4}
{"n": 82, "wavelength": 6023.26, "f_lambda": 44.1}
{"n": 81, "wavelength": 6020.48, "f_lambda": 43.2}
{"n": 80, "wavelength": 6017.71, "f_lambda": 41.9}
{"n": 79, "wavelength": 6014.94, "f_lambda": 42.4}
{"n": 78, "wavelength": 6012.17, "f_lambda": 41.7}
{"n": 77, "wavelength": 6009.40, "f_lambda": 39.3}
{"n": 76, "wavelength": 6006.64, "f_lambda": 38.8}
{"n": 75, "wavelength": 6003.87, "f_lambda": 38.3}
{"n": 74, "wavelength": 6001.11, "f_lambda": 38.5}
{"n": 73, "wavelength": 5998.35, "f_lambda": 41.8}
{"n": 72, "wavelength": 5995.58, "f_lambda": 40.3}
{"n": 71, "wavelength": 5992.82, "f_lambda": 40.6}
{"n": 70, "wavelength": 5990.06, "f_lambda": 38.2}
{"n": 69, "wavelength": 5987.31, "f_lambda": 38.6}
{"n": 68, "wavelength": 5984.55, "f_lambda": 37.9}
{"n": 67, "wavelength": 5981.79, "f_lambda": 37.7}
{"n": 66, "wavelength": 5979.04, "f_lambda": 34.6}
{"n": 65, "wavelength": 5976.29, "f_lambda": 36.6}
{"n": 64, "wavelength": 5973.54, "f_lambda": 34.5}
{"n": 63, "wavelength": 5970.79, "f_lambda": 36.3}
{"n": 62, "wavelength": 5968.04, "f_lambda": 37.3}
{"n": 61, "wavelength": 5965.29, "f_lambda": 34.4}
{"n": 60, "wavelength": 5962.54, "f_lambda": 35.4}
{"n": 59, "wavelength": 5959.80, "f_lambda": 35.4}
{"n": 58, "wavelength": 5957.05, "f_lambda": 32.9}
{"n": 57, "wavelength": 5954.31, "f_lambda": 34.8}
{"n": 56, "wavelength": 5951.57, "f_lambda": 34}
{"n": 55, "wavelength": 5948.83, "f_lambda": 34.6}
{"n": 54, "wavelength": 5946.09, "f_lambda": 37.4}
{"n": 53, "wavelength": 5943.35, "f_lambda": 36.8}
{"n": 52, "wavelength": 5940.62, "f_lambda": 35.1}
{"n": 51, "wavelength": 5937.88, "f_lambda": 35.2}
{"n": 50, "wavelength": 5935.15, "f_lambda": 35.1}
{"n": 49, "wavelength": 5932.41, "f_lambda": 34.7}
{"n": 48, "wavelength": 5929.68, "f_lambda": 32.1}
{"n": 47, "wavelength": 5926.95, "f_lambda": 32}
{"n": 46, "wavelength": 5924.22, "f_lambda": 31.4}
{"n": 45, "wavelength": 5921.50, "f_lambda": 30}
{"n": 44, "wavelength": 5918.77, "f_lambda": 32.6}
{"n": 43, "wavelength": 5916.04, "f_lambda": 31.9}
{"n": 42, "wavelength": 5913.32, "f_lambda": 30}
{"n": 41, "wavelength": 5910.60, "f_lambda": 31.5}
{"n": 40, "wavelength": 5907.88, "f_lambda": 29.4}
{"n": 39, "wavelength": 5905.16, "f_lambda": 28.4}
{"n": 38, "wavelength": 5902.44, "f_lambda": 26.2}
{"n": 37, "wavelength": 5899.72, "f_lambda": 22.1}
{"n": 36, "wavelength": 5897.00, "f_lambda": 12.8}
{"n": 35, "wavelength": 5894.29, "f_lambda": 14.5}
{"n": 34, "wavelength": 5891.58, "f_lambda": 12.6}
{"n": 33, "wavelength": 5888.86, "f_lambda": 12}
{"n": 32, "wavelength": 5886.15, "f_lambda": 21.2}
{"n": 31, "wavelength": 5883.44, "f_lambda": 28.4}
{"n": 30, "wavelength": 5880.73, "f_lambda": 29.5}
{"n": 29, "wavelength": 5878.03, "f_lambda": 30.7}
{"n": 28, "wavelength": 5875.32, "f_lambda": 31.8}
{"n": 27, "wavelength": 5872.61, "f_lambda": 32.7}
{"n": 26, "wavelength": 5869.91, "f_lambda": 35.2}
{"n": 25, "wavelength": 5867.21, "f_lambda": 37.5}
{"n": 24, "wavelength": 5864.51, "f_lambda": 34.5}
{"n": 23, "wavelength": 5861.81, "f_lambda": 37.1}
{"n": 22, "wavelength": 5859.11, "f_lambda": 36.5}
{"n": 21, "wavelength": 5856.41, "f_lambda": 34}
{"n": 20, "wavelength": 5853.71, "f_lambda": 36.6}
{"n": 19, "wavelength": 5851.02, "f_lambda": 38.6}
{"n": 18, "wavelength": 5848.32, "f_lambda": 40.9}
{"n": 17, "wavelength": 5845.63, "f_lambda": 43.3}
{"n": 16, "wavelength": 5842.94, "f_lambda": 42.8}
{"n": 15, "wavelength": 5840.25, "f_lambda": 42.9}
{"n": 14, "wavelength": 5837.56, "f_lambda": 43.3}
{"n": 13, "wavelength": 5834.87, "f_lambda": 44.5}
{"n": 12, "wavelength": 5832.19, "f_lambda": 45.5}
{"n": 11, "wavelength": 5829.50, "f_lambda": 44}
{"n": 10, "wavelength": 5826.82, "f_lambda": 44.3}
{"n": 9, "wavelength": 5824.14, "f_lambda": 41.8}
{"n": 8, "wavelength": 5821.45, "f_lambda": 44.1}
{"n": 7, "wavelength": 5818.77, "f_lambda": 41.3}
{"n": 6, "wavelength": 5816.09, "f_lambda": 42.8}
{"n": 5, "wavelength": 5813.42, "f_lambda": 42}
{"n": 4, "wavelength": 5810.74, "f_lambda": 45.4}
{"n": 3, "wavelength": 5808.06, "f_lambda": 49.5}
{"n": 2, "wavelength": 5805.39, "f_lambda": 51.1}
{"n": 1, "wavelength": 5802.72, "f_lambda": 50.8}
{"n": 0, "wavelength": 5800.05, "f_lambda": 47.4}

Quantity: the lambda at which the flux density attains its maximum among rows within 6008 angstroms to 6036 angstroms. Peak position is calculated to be 6031.59 angstroms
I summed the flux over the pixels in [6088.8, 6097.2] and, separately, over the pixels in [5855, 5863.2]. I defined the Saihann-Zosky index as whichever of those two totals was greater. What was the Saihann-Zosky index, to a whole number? 146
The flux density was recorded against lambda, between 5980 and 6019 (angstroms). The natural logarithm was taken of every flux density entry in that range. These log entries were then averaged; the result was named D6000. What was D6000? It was 3.68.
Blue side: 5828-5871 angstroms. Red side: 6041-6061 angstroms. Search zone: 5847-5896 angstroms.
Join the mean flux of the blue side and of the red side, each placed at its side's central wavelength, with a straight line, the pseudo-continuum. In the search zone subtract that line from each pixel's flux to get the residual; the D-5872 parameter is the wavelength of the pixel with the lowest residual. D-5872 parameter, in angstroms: 5888.86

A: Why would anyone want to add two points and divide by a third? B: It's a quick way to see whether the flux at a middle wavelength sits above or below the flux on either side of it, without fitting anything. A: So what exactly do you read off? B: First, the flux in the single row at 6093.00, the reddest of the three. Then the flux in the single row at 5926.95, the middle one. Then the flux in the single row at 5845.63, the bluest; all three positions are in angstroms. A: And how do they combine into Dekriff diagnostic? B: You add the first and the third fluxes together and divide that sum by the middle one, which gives 2.9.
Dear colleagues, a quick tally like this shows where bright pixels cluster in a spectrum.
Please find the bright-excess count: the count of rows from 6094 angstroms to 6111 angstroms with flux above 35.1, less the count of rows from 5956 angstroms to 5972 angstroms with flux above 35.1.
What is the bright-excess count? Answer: 2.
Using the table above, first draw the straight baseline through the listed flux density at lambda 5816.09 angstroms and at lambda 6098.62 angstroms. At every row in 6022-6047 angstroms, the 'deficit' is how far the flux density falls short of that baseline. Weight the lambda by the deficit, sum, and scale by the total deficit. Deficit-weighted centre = 6032.9 angstroms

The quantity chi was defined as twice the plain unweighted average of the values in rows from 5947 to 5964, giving 69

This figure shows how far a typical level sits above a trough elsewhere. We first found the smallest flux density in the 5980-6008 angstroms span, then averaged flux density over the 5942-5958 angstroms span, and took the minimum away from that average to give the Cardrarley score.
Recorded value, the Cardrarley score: -2.6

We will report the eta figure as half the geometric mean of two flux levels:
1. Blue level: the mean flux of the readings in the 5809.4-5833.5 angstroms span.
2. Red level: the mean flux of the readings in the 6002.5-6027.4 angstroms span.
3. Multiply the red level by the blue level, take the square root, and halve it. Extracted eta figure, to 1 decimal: 21.2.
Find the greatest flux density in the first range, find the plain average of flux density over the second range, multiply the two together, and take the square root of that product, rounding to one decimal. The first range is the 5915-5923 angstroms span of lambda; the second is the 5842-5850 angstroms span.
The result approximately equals 37.1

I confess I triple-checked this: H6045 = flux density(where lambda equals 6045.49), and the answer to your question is 46.9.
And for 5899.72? 22.1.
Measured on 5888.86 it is 12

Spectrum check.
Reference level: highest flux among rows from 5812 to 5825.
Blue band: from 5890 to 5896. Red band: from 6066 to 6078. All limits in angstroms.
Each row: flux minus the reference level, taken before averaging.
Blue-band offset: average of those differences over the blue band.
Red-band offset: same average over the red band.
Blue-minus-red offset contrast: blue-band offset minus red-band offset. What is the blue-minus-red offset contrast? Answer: -34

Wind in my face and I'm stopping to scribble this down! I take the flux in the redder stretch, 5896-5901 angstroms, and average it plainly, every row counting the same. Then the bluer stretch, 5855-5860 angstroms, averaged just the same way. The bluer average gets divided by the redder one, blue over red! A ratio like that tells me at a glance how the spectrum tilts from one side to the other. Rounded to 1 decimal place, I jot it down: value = 2.0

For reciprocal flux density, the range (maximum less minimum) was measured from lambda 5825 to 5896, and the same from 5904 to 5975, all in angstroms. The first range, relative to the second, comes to 7.2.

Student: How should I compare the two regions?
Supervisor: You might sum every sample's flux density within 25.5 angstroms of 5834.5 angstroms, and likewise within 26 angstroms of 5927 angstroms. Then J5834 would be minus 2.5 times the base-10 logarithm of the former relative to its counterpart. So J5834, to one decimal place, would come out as -0.3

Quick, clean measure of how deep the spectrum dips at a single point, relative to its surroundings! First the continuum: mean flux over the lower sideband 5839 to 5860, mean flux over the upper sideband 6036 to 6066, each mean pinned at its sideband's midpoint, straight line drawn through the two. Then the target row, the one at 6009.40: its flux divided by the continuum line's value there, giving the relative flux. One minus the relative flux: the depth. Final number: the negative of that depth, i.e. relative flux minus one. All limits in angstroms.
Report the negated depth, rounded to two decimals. -0.10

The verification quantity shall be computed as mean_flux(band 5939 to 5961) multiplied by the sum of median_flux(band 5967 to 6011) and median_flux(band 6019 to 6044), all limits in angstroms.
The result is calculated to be 2871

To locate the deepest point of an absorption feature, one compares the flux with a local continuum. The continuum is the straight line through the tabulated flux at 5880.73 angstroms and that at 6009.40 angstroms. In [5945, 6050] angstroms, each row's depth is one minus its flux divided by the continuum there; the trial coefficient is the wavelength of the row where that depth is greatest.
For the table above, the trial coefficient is 5957.05 angstroms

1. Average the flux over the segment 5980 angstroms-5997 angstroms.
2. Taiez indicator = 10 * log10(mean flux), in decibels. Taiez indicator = 15.9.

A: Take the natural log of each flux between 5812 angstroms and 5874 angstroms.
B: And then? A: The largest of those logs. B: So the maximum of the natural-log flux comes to 3.82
